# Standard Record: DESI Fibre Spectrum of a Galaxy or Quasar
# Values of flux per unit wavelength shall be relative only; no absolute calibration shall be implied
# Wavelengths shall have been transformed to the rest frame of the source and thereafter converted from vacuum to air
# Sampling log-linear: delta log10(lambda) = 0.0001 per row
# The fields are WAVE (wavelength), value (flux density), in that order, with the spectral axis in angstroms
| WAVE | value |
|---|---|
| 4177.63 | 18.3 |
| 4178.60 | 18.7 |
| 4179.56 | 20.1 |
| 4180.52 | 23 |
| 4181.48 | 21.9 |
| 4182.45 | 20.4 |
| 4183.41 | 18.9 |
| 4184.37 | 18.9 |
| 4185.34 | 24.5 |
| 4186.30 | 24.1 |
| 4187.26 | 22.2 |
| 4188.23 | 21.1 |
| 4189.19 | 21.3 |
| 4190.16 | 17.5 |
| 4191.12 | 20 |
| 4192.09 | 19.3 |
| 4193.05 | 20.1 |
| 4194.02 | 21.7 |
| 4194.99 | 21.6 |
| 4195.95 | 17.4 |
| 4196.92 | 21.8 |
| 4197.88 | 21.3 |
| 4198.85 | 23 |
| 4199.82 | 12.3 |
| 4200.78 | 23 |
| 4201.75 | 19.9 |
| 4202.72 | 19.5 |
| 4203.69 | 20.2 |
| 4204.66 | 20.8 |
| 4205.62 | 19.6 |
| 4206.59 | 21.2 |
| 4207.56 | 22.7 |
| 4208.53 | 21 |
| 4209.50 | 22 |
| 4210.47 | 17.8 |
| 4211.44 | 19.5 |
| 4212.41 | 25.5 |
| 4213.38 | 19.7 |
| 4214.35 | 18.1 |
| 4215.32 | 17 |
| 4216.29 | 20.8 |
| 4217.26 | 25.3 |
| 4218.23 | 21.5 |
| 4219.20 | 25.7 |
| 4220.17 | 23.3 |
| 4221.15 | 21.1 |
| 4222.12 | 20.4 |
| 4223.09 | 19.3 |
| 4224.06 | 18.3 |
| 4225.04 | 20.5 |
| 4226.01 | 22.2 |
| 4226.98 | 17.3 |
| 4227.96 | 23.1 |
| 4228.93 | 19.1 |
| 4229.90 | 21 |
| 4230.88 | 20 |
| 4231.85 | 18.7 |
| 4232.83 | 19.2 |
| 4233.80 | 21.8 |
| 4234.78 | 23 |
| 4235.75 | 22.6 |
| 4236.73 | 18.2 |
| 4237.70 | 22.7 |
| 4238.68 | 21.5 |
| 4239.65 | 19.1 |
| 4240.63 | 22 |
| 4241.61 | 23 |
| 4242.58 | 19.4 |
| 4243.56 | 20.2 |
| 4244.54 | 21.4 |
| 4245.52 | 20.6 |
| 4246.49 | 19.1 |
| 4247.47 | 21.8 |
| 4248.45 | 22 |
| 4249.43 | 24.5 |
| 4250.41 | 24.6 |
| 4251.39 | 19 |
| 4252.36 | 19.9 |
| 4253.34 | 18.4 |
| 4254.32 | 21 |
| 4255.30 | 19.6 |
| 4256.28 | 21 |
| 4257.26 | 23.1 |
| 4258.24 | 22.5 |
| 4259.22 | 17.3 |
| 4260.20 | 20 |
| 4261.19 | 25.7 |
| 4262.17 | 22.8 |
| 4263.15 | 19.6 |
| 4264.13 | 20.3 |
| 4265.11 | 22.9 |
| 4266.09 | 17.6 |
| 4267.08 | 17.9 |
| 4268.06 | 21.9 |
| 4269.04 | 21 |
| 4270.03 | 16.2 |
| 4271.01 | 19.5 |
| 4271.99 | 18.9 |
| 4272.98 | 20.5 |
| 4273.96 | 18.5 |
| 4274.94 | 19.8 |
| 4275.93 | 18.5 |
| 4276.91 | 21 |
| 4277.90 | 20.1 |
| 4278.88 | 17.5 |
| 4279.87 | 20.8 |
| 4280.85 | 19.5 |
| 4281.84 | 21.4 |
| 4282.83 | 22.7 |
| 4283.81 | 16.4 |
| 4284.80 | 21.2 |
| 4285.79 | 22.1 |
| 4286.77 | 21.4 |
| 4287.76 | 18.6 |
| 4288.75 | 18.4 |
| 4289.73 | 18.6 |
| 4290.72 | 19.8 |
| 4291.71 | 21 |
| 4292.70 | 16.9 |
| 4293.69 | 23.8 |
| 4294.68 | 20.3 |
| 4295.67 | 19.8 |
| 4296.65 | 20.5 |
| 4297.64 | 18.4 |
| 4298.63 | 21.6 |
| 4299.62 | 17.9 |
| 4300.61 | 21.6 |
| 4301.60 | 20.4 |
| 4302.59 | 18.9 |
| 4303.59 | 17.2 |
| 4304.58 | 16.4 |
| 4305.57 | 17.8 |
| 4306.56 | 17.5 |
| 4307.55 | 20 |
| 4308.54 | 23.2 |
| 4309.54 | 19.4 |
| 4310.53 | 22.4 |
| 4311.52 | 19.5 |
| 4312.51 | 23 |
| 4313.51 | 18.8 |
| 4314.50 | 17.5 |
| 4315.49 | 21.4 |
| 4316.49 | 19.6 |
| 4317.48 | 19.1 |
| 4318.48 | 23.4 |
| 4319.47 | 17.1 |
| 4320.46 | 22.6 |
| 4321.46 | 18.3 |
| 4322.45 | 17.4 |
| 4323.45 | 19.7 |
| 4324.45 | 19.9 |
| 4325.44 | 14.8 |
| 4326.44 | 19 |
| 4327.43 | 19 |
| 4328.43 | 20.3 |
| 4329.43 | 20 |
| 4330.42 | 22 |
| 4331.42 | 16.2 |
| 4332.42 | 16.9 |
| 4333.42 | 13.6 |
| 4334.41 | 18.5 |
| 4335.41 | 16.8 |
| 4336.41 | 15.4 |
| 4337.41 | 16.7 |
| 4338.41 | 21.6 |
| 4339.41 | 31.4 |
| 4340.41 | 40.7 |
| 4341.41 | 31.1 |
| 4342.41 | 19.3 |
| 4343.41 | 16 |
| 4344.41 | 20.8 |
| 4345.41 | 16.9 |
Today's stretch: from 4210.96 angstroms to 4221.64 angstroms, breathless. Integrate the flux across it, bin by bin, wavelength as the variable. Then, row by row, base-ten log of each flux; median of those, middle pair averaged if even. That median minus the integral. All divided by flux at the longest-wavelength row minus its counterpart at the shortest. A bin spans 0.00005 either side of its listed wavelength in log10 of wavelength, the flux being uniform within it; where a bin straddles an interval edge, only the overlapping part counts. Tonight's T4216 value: -143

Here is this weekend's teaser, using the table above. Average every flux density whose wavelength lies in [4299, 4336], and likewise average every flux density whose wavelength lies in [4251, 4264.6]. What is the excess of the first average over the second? -1.6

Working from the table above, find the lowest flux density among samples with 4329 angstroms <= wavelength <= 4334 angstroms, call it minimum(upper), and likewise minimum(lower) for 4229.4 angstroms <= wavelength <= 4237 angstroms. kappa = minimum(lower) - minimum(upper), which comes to 5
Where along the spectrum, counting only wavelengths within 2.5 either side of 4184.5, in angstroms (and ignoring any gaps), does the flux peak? 4185.34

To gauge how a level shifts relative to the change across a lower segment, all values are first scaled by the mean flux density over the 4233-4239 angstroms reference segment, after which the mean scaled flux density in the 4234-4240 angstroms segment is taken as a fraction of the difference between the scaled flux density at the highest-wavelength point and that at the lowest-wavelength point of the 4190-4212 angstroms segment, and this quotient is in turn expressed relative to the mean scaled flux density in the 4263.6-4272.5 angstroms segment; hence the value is 12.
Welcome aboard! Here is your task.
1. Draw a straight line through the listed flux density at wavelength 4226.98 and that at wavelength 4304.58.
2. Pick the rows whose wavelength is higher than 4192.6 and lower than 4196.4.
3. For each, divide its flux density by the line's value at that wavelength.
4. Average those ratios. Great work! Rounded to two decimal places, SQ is 1.14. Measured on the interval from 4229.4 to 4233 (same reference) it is 1.14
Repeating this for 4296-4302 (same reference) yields 1.22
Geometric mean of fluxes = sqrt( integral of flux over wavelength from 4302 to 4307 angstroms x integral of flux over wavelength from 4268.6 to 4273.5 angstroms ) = 91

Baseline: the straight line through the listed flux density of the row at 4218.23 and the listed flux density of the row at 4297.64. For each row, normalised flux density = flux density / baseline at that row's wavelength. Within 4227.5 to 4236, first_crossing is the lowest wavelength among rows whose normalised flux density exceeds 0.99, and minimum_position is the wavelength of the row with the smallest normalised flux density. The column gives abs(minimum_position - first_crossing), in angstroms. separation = 3.9 angstroms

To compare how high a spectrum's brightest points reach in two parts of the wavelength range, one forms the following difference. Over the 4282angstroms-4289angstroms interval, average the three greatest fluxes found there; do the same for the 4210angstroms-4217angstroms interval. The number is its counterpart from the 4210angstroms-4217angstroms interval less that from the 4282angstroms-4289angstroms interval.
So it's -0.1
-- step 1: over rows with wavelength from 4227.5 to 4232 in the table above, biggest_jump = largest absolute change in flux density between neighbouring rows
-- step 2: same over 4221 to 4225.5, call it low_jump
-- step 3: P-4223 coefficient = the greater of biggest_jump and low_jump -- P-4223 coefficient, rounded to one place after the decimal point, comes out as 4.0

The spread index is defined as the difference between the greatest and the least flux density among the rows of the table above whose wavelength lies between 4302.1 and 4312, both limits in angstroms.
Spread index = 6.8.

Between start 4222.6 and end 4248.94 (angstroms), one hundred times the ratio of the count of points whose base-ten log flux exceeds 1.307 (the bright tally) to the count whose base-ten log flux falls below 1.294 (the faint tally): 150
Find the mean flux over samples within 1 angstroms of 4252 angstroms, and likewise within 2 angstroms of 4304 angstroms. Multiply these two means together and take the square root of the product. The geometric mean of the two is 18.5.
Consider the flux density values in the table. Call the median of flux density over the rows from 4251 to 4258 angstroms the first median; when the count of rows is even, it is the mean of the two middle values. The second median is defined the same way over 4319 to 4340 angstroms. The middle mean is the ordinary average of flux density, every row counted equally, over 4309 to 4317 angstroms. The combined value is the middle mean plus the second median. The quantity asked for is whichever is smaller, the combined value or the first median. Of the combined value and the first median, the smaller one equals 19.9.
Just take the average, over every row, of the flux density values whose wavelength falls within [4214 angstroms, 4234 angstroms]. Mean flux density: 20.7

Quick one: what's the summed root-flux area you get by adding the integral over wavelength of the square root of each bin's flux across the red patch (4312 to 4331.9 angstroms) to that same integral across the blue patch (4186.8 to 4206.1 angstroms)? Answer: 174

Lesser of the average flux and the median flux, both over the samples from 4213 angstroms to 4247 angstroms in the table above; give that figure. 20.6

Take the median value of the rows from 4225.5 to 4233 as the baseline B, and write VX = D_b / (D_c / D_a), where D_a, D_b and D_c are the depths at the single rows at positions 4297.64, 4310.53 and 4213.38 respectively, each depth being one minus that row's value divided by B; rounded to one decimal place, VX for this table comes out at 1.7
